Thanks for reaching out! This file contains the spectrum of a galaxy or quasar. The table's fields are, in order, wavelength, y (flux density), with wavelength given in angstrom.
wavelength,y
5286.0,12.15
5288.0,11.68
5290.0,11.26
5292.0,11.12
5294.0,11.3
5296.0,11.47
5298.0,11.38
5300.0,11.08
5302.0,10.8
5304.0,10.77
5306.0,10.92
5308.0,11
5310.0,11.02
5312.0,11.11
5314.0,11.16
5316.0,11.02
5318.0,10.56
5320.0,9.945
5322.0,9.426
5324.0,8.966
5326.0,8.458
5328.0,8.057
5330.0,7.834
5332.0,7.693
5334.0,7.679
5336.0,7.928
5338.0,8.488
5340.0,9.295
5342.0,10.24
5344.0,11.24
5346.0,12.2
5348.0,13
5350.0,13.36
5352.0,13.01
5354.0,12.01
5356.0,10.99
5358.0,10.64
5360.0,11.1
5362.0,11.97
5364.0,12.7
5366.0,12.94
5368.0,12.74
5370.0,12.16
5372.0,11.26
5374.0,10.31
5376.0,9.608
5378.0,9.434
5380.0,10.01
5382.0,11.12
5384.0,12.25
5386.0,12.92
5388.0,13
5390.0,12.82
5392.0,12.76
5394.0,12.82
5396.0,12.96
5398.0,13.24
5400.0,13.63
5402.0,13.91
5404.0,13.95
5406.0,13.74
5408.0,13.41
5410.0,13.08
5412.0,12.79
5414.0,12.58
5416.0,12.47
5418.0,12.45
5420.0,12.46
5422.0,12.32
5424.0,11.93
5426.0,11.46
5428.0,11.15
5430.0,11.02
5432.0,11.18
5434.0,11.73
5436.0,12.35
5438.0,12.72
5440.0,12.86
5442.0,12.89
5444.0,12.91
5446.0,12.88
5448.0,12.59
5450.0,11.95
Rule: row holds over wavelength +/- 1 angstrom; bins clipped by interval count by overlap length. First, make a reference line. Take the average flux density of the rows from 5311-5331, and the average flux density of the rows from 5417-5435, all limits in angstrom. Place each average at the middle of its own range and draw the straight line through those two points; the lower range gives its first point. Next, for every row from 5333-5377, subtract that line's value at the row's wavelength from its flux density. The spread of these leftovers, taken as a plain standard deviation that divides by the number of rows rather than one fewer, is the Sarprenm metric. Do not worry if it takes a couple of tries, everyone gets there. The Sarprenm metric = 1.56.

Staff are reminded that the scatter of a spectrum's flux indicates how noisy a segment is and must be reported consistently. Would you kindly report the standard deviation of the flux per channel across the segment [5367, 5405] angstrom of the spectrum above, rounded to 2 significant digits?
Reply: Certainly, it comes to 1.4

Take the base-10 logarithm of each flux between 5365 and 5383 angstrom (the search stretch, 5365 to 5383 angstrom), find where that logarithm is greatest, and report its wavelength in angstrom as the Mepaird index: 5366.0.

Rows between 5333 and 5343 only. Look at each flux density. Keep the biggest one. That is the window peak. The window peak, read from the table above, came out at 10.24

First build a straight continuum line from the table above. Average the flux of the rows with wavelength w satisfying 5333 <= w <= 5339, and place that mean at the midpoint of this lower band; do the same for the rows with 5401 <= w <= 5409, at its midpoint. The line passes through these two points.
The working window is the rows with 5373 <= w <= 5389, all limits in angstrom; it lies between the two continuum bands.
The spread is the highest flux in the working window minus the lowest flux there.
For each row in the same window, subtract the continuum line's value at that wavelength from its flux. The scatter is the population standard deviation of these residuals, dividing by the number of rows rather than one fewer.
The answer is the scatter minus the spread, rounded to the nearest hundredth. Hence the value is -2.52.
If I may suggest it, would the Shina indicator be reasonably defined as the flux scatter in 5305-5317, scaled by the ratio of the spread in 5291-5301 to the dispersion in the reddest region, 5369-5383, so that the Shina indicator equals 0.0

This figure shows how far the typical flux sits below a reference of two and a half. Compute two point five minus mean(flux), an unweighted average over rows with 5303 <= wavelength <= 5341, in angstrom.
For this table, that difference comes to -7.0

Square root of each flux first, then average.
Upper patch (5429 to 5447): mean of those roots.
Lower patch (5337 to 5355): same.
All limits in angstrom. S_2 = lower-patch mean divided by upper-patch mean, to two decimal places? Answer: 0.96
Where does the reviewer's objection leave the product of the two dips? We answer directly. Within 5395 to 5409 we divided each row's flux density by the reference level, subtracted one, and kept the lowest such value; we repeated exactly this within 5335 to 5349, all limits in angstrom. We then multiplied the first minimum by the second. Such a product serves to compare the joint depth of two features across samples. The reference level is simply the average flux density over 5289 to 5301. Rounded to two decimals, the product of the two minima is -0.04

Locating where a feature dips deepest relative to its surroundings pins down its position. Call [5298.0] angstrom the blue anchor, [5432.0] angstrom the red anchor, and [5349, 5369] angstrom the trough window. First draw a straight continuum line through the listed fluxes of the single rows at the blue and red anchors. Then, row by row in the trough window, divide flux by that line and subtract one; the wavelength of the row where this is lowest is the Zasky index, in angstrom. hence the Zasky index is 5358.0 angstrom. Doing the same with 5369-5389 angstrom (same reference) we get 5378.0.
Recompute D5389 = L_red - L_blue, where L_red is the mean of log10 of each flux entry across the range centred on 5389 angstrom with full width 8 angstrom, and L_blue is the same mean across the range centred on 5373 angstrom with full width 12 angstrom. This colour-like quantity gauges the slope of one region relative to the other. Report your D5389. 0.074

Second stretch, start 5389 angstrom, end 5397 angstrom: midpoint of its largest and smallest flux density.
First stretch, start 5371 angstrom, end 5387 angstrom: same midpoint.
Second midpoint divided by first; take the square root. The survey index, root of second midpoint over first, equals 1.07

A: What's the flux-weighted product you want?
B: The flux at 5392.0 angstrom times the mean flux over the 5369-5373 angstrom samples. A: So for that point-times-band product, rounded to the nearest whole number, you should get 149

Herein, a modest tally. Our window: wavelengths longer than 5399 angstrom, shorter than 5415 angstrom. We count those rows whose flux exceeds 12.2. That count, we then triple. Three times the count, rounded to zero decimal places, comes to 24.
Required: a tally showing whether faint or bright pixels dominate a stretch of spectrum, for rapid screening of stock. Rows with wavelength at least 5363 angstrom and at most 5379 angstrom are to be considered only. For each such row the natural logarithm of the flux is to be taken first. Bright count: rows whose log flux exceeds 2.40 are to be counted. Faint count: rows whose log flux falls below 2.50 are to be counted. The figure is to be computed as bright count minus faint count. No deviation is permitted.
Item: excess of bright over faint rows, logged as 0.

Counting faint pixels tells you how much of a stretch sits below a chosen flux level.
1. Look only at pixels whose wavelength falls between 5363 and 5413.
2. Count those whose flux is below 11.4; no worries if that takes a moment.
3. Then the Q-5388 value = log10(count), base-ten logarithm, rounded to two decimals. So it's 0.78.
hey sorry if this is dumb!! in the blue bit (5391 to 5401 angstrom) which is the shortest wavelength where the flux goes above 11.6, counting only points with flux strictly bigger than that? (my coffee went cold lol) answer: 5392.0 angstrom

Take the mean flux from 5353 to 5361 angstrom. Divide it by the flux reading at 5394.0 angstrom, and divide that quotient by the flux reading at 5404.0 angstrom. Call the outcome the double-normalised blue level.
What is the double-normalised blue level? 0.063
